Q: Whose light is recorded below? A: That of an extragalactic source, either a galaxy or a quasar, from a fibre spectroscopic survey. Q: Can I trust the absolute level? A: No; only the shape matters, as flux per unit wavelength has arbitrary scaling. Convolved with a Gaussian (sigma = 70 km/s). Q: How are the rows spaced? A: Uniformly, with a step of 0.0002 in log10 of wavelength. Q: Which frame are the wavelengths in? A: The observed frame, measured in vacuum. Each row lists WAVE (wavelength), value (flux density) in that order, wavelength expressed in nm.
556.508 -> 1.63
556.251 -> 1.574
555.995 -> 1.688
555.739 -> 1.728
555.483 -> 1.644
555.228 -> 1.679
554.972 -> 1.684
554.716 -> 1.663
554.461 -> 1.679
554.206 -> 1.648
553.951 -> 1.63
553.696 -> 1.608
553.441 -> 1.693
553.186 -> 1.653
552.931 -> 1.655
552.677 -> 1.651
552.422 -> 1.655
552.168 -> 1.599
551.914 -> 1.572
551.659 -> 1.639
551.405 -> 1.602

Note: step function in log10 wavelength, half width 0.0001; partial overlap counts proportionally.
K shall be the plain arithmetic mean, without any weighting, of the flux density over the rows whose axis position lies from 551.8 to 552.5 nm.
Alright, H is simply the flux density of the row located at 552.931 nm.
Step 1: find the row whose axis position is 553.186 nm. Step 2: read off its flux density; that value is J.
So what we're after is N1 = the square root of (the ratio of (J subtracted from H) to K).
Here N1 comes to 0.04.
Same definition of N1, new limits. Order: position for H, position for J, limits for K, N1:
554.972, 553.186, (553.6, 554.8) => 0.14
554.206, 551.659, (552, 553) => 0.07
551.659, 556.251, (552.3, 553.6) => 0.20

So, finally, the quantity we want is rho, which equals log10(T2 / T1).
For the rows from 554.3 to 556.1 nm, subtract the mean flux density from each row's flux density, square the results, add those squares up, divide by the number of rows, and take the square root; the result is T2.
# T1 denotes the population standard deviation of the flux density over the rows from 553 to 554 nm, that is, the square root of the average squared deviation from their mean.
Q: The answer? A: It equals -0.121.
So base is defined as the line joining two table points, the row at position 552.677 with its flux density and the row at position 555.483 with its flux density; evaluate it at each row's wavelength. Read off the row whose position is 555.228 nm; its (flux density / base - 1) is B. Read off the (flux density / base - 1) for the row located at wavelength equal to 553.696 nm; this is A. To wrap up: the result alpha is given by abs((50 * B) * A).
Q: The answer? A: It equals 0.03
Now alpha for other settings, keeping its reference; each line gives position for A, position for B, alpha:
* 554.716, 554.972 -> 0.01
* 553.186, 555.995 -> 0.00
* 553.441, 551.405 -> 0.04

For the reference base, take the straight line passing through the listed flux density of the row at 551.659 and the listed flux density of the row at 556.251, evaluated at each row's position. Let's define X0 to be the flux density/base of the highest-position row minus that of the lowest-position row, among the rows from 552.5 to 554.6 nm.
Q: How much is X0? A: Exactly 0.034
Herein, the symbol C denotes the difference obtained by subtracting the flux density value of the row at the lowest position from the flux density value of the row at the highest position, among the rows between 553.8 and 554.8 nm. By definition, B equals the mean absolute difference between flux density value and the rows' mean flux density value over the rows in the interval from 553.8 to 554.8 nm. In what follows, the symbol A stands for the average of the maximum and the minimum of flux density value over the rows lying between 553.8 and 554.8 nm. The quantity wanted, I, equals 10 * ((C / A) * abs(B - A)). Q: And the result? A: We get 0.3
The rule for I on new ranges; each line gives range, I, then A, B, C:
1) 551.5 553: 0.2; 1.61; 0.029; 0.016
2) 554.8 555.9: 0.4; 1.69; 0.022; 0.044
